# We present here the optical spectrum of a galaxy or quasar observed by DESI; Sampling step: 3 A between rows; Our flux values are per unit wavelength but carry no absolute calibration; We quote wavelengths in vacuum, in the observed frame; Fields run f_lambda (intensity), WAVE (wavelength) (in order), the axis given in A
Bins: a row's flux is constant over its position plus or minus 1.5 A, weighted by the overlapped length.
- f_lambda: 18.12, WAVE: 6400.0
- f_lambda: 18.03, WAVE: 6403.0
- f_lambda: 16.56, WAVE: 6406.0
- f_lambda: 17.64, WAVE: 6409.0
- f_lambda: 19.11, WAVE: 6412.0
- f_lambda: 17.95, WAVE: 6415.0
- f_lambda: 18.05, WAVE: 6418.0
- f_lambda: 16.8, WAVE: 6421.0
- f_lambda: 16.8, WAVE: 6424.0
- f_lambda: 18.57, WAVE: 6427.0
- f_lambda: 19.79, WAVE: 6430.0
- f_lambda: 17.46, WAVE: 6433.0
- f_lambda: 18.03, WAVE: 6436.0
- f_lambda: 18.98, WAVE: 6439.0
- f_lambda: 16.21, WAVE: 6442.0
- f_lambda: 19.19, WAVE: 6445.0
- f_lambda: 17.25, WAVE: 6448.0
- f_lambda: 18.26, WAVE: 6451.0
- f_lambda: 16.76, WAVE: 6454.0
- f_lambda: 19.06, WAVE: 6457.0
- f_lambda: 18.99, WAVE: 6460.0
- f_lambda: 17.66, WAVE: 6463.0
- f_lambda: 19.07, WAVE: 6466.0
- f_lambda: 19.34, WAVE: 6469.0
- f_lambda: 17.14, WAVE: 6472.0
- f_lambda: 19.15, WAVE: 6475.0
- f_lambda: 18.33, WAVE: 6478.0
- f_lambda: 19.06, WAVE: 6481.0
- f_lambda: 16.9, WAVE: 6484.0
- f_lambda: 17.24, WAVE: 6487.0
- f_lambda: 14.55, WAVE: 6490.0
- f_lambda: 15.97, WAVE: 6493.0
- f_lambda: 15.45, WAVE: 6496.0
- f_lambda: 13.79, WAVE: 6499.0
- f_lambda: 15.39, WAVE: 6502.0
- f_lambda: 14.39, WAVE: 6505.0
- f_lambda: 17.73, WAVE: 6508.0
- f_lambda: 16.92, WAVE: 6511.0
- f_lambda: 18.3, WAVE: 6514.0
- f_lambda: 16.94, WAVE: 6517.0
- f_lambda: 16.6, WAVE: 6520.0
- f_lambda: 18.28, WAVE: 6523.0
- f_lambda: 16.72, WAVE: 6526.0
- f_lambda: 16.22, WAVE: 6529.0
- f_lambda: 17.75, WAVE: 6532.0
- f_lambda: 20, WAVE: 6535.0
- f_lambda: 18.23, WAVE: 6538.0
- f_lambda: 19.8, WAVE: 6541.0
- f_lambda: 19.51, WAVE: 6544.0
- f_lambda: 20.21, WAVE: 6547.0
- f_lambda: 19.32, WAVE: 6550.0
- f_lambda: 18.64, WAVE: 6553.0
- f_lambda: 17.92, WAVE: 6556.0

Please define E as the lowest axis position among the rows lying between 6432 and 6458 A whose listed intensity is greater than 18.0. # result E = 6436.0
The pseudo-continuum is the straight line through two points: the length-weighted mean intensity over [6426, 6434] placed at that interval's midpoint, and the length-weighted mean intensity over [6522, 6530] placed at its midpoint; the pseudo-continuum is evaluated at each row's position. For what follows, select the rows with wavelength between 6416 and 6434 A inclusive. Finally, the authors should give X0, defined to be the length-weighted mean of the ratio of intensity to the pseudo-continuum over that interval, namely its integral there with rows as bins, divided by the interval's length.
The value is 0.96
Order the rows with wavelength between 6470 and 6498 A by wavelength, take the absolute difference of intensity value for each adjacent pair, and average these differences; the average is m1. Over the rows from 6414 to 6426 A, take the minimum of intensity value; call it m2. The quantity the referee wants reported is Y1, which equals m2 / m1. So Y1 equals 12.6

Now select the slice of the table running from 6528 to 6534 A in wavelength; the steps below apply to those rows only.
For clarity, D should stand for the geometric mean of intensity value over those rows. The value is 17.0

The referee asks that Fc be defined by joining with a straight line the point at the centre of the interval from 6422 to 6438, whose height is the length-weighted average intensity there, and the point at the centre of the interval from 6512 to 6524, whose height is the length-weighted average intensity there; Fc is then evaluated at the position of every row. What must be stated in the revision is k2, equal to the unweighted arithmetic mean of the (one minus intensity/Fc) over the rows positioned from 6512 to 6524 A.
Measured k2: 0.00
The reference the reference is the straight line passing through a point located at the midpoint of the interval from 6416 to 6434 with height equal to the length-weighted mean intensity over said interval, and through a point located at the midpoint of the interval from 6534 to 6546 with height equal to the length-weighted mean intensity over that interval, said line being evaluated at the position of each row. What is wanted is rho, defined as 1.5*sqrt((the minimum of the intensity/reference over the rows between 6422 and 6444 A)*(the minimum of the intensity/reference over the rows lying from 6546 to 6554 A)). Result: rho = 1.38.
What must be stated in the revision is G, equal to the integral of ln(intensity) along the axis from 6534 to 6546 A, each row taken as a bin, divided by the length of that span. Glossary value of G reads 2.96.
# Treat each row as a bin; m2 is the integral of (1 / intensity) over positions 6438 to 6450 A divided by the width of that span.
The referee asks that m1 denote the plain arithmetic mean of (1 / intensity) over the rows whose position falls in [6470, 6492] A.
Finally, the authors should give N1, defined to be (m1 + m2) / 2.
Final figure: 0.0569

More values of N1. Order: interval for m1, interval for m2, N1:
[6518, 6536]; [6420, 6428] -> 0.0574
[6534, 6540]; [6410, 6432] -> 0.0539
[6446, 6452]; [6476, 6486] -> 0.0559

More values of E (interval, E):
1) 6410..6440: 6412.0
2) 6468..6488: 6469.0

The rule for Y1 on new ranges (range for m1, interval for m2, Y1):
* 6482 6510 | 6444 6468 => 10.7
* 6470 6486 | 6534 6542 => 12.7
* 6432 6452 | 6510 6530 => 9.5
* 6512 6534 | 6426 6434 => 15.0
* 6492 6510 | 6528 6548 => 10.0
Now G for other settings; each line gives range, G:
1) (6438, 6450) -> 2.88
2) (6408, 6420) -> 2.90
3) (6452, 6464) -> 2.90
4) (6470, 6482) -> 2.91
